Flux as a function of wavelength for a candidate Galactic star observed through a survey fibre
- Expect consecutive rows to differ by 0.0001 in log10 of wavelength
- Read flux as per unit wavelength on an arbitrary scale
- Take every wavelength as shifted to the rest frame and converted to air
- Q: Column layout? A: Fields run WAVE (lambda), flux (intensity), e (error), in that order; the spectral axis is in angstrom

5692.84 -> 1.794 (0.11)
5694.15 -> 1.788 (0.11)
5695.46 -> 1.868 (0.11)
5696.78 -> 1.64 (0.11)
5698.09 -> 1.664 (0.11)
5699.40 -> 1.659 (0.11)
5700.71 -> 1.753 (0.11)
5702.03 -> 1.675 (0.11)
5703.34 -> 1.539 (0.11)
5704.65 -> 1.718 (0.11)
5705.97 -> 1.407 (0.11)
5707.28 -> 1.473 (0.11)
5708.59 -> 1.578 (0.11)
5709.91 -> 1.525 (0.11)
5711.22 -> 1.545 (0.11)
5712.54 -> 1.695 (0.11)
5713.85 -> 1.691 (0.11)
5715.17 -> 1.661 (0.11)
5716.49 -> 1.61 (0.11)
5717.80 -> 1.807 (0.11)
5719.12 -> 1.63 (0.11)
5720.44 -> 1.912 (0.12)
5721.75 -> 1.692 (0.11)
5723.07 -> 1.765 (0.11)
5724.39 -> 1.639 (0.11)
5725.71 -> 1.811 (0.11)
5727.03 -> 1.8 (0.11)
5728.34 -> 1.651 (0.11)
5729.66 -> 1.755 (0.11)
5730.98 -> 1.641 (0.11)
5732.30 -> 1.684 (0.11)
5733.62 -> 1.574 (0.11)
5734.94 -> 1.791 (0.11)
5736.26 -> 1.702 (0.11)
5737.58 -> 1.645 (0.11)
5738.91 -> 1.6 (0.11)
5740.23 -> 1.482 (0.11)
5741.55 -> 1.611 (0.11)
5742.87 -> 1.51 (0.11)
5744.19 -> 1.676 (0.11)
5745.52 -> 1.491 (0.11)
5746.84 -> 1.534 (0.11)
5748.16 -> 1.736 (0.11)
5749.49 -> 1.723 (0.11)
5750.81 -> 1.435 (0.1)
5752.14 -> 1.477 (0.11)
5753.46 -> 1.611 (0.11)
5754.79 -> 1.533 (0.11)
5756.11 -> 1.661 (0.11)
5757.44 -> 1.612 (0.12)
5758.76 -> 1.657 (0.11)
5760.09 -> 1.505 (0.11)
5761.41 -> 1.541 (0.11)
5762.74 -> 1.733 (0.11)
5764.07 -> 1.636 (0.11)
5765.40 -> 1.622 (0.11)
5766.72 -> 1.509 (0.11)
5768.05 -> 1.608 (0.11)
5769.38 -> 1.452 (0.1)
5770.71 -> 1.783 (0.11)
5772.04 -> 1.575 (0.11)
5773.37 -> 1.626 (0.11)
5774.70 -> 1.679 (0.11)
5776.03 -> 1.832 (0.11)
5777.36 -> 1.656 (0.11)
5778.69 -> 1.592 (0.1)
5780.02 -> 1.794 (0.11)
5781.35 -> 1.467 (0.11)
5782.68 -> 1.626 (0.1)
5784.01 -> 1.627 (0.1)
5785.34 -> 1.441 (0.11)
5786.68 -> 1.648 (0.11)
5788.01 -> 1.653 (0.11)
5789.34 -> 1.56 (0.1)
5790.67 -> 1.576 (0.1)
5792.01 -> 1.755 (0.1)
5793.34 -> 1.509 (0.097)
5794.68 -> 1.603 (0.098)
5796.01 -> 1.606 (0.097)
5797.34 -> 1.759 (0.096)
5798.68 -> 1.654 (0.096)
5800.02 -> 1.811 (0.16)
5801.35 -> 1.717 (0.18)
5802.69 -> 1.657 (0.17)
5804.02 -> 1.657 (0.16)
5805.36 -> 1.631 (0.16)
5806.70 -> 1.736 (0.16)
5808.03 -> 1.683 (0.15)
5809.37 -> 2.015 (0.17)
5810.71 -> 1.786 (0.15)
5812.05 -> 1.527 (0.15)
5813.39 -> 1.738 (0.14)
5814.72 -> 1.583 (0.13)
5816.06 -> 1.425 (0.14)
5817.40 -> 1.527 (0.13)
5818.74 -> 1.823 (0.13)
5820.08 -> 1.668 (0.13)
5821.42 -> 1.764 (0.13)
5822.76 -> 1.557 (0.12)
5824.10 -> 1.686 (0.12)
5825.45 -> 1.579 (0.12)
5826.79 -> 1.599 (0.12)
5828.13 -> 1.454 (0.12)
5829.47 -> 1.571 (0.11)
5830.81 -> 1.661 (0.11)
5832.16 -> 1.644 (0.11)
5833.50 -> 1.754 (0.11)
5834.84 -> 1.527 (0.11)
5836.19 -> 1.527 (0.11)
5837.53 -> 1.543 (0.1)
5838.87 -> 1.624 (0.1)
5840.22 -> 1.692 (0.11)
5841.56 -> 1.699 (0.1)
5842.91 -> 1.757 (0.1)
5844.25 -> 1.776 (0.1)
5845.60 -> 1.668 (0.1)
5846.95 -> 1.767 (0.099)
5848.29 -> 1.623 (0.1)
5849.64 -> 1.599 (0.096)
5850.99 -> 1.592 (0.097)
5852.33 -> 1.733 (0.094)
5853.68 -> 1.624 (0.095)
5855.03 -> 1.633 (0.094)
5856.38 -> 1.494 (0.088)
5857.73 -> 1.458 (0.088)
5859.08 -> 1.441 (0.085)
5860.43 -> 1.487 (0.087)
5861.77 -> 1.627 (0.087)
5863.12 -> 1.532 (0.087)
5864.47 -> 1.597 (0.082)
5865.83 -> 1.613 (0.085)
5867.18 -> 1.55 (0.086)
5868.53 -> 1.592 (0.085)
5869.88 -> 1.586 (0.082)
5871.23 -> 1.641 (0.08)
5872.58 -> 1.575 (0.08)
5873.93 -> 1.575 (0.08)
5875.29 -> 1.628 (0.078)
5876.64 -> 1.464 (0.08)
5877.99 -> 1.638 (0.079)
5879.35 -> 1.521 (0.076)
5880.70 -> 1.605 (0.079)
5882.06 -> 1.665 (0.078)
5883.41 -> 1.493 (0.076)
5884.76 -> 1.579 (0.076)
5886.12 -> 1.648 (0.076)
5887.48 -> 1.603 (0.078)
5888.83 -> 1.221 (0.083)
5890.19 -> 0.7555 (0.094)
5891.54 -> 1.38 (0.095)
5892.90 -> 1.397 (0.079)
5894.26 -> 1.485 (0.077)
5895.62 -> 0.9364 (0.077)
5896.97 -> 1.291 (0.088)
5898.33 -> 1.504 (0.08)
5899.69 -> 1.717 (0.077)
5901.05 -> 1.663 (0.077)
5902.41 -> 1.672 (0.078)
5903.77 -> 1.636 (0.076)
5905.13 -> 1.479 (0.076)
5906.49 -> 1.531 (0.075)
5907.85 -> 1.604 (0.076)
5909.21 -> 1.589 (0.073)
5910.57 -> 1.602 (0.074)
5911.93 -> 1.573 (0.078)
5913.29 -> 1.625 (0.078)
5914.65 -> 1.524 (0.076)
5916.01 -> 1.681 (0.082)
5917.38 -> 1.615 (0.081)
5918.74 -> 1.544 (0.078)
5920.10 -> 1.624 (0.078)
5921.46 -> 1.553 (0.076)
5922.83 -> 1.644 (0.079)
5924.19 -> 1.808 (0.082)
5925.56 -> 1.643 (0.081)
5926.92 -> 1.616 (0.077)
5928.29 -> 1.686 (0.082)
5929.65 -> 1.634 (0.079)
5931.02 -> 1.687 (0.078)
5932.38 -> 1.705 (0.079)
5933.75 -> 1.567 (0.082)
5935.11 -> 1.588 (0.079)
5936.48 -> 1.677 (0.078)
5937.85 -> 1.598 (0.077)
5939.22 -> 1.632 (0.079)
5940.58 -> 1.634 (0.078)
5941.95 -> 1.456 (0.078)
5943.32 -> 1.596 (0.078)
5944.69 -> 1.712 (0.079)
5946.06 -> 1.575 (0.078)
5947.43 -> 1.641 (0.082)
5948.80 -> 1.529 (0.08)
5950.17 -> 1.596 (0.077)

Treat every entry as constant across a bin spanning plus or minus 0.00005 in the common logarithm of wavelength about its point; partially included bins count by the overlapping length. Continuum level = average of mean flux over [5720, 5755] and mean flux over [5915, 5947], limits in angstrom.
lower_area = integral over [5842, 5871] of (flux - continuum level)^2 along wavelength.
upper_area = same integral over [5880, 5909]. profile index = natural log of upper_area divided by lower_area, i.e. 2.2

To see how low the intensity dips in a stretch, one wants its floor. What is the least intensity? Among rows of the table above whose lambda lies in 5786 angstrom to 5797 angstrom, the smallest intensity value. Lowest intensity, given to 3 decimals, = 1.509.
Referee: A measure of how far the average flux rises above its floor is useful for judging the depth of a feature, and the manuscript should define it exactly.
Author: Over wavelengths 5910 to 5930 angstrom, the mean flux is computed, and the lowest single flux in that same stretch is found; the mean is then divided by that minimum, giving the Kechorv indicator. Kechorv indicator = 1.07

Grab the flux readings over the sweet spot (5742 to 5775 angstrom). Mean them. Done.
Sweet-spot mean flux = 1.60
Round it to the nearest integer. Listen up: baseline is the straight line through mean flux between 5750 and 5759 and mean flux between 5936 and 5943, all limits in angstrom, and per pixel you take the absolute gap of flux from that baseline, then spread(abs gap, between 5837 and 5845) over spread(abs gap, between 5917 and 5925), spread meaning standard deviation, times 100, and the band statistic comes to 89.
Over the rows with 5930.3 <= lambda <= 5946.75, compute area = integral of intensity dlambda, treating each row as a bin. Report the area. 26.6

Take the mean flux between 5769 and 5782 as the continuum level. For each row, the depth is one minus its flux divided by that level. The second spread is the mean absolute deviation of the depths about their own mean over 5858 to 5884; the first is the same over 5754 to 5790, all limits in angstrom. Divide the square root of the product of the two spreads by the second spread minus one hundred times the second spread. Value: -0.012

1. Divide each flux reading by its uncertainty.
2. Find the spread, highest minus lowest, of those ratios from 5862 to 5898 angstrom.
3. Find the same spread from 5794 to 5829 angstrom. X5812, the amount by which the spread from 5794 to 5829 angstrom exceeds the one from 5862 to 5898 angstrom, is -4.9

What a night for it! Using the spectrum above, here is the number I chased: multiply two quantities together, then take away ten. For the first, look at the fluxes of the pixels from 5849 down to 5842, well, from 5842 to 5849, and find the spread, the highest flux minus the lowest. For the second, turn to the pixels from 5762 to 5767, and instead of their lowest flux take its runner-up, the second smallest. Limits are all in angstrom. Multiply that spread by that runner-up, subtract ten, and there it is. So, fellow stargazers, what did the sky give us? -9.75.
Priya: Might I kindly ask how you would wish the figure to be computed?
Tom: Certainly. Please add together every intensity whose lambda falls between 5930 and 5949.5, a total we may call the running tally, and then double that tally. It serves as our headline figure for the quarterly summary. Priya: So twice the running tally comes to 45.2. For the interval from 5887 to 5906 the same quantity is 39.5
